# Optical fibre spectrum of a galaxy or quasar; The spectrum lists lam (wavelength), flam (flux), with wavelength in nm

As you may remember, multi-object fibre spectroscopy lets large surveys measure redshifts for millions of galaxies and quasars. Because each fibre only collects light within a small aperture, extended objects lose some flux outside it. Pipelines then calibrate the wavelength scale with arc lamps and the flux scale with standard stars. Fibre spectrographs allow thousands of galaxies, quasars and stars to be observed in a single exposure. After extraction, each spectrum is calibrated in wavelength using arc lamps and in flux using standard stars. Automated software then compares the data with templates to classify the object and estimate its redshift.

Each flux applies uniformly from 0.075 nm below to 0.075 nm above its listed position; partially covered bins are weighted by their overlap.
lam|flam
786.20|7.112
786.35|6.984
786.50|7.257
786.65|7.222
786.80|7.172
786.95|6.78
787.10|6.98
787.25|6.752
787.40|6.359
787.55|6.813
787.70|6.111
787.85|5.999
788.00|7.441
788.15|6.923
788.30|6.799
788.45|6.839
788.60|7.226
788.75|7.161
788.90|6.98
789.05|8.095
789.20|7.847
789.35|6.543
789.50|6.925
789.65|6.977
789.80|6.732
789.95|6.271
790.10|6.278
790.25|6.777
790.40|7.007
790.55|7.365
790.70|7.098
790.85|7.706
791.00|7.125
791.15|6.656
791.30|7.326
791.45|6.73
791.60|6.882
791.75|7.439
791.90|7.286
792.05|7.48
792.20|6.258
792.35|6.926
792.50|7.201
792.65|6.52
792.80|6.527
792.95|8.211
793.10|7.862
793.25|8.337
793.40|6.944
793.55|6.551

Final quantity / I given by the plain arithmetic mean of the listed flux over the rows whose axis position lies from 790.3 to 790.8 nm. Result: 7.16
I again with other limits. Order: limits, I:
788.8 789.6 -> 7.28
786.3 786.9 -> 7.16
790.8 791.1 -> 7.42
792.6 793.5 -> 7.40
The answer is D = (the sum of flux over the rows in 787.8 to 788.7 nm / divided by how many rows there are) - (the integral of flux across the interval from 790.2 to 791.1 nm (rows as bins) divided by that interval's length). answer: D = -0.3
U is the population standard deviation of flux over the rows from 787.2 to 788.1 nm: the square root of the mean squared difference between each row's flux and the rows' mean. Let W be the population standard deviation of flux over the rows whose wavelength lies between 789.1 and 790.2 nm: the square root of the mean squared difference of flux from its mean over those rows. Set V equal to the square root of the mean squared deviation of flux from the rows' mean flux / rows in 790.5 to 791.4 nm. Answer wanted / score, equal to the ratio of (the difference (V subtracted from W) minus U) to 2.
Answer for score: -0.15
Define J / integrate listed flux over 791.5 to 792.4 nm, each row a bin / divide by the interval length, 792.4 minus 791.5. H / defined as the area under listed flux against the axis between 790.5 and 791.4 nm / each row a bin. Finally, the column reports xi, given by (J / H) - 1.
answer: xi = 0.087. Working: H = 6.48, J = 7.040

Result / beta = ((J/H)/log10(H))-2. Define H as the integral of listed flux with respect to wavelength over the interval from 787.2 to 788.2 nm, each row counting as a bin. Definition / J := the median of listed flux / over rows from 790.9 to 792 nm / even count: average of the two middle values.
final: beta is -0.7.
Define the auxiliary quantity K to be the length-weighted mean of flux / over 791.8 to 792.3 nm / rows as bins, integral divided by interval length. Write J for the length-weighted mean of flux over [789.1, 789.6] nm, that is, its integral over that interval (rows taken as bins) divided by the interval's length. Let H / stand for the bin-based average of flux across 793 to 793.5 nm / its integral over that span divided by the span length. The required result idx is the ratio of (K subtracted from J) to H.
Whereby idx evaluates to 0.02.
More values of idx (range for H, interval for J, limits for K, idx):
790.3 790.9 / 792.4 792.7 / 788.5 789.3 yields -0.07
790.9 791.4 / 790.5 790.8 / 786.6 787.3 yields 0.04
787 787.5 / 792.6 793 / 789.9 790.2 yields 0.11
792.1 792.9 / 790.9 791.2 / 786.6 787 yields -0.01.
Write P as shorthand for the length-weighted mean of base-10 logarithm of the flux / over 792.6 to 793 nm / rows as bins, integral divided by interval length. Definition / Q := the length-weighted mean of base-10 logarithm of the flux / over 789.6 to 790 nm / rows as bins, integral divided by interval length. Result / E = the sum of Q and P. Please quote 1.67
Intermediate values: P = 0.846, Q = 0.823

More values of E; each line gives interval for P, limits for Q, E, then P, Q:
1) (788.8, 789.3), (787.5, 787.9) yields 1.68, 0.878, 0.798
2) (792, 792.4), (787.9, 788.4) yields 1.68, 0.834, 0.844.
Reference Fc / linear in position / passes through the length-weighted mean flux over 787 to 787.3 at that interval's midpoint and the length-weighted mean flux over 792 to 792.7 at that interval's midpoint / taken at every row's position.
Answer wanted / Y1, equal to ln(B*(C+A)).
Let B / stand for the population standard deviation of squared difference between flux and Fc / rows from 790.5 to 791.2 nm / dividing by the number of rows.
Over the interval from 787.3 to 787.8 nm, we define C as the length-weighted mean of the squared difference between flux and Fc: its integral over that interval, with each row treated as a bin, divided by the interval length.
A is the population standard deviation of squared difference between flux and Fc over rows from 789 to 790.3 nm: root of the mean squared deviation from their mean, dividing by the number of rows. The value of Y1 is -1.6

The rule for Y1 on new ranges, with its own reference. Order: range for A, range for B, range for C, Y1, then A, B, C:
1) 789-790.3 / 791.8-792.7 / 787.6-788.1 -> -2.0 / 0.50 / 0.14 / 0.50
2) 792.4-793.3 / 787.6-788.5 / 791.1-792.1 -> -1.2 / 0.84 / 0.30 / 0.16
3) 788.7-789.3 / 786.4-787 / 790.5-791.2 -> -3.1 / 0.62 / 0.05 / 0.23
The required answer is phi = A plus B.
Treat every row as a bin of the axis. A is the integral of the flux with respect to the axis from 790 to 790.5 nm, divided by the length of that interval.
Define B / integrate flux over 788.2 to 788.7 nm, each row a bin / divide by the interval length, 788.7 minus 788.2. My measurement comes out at 13.7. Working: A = 6.7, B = 6.96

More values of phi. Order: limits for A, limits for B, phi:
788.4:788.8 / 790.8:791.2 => 14.2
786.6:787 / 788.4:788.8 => 14.1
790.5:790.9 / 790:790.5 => 14.1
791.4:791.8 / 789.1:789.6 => 14.2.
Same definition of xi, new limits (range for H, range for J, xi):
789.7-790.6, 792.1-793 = 0.143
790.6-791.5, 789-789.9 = 0.113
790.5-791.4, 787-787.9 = 0.007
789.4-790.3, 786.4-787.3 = 0.175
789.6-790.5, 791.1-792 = 0.176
